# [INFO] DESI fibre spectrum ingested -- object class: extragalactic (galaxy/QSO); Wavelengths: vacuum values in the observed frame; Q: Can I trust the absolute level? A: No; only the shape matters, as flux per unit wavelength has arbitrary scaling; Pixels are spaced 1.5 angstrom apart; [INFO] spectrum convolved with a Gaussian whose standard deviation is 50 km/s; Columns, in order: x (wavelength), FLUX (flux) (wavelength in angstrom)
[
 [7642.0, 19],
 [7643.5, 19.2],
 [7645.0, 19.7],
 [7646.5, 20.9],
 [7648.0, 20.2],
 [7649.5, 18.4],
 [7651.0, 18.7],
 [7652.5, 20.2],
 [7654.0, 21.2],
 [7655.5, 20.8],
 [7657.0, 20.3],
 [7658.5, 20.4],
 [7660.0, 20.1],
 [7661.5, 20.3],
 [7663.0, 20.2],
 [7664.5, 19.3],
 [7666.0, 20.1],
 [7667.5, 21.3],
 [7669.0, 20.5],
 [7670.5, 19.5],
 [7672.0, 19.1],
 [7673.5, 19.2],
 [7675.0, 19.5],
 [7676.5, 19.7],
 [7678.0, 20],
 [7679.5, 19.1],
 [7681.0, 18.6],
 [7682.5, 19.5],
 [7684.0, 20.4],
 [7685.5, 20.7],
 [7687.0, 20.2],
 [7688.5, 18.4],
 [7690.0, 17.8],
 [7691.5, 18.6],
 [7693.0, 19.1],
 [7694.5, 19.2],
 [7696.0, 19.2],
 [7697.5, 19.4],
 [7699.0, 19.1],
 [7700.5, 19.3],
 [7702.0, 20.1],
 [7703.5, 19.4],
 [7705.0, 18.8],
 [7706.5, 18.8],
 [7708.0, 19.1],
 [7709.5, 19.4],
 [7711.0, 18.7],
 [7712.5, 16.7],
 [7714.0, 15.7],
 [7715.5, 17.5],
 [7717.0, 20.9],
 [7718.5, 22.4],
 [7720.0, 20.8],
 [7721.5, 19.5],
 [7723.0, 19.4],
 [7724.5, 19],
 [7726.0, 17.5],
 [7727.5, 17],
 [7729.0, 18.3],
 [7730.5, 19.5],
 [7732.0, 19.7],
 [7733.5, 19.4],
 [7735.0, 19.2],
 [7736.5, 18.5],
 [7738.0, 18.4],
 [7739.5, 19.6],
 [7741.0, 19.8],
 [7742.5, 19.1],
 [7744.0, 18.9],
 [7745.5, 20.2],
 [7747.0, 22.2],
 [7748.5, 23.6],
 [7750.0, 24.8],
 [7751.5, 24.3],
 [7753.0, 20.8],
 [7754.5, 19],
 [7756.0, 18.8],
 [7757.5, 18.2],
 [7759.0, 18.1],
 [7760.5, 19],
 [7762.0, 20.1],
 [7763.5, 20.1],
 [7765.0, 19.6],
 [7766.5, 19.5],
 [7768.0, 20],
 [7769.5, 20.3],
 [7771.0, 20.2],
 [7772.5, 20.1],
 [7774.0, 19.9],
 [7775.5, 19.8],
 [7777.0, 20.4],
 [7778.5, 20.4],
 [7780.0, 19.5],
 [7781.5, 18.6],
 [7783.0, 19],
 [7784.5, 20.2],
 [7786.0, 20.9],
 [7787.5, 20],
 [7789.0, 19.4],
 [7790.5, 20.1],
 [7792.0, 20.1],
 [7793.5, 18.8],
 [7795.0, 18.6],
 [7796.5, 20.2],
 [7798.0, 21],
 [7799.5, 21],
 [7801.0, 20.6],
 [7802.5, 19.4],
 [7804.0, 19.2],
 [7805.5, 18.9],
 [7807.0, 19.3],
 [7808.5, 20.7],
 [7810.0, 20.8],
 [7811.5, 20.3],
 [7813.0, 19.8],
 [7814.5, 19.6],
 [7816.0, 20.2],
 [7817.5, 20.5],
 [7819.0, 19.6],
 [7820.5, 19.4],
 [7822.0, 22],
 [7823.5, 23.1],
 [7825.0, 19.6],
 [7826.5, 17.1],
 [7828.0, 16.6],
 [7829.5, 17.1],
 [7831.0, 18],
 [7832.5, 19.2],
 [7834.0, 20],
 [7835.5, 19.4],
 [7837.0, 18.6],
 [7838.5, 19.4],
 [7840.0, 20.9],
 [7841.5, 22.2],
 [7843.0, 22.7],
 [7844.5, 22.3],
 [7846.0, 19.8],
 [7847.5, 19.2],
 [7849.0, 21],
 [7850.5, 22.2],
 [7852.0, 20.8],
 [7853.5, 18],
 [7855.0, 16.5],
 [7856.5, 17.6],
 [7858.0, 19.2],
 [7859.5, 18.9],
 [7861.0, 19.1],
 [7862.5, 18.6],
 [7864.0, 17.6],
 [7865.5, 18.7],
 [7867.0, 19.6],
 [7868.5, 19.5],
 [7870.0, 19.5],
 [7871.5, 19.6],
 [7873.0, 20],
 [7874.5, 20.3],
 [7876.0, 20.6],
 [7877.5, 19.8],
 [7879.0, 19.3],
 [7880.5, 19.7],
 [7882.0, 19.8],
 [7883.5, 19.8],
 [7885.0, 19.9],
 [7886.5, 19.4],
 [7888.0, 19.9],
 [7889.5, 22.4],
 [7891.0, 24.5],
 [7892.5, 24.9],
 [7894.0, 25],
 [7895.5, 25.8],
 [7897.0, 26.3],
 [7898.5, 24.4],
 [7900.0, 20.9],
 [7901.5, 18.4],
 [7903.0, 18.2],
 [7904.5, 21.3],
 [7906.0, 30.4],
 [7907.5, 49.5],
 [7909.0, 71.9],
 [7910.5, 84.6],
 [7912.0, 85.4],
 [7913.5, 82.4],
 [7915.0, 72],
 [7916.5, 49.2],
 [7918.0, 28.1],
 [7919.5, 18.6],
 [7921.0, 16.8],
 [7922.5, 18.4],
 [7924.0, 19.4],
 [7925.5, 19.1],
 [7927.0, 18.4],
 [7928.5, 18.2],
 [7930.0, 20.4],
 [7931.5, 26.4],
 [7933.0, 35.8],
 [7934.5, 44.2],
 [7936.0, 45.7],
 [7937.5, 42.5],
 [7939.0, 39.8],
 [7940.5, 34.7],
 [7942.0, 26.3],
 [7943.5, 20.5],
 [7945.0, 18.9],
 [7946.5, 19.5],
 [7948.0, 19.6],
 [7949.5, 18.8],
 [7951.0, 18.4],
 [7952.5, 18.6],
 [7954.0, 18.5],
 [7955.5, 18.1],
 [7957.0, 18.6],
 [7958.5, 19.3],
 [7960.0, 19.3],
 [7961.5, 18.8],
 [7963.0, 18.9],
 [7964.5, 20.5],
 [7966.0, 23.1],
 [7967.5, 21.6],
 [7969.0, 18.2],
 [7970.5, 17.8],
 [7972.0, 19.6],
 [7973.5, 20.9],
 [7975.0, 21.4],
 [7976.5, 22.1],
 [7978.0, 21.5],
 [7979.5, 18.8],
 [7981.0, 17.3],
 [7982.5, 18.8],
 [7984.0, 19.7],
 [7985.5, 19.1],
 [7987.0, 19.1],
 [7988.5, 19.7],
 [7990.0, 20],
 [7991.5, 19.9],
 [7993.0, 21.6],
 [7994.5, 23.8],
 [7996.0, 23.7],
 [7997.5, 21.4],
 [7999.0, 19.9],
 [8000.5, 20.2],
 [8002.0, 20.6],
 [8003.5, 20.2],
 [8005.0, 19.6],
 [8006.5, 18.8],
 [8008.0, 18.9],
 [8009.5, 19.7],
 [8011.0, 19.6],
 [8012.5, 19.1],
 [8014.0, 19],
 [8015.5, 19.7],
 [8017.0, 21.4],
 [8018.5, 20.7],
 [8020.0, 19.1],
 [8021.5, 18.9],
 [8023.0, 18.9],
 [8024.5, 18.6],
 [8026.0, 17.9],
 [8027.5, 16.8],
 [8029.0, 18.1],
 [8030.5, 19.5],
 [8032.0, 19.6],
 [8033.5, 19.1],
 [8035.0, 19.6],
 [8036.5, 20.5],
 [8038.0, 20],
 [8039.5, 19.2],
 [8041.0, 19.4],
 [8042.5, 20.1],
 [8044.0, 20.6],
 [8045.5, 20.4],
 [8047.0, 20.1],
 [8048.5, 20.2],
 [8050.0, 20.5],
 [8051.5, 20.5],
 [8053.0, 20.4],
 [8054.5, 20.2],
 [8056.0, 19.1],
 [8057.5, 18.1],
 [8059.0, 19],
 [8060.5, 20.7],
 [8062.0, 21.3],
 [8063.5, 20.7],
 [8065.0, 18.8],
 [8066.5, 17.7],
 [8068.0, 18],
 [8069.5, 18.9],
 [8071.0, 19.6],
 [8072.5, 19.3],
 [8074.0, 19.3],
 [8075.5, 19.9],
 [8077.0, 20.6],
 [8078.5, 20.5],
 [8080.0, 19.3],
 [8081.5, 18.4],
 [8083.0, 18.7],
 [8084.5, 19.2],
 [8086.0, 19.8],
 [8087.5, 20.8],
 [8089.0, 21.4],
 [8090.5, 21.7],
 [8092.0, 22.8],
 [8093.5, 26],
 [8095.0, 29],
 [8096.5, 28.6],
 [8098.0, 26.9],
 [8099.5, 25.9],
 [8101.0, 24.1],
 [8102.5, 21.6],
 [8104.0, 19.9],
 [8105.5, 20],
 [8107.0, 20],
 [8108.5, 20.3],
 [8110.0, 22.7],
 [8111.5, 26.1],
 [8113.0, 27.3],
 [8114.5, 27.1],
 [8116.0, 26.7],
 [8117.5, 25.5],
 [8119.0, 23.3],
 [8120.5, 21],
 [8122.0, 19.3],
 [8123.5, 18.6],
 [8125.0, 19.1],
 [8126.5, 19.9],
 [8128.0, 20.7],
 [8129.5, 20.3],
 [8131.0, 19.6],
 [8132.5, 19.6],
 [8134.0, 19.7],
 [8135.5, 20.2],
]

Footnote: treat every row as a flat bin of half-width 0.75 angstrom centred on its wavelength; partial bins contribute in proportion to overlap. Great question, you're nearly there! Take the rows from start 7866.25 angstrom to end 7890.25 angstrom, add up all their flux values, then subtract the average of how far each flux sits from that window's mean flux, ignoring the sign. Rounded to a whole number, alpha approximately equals 319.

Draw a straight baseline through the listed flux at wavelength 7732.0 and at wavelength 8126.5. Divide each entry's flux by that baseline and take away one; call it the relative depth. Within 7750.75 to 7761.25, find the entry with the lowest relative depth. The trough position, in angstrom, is 7759.0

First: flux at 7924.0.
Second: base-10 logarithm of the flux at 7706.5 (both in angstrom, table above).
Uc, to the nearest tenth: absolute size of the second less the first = 18.1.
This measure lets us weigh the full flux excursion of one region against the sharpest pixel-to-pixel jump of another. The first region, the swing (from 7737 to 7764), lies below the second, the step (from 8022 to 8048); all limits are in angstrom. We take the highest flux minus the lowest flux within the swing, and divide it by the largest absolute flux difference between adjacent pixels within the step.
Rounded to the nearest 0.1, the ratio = 4.8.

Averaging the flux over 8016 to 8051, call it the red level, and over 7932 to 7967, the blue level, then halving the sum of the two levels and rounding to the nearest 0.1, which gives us 22.3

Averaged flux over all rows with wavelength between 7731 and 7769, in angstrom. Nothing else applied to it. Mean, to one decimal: 20.0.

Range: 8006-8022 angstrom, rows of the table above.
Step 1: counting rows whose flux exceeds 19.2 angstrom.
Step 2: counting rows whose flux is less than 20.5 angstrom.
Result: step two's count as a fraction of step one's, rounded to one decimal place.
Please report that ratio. 1.8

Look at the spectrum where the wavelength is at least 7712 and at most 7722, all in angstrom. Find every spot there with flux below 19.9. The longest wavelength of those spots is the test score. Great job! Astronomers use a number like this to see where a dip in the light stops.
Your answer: 7721.5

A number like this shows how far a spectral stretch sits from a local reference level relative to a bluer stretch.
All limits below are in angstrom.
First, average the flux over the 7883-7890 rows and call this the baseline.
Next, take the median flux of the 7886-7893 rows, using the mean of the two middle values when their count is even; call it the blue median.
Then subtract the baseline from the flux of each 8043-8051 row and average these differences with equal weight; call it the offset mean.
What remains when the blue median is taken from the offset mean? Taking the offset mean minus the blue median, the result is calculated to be -22.3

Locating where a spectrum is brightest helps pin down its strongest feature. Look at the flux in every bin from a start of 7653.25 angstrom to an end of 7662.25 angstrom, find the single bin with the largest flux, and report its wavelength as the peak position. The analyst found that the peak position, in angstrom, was 7654.0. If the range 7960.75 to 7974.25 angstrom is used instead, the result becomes 7966.0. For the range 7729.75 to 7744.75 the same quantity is 7741.0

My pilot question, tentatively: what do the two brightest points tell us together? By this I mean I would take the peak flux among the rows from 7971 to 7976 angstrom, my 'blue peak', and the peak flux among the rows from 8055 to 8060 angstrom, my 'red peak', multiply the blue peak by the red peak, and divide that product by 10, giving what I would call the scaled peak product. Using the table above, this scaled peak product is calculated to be 40.9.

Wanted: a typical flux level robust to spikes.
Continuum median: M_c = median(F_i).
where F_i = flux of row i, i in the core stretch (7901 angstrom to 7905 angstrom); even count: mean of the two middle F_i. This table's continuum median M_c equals 18.4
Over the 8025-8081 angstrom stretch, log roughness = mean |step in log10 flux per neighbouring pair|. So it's 0.015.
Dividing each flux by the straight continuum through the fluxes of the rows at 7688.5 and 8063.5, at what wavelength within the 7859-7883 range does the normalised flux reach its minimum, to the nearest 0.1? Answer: 7864.0 angstrom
